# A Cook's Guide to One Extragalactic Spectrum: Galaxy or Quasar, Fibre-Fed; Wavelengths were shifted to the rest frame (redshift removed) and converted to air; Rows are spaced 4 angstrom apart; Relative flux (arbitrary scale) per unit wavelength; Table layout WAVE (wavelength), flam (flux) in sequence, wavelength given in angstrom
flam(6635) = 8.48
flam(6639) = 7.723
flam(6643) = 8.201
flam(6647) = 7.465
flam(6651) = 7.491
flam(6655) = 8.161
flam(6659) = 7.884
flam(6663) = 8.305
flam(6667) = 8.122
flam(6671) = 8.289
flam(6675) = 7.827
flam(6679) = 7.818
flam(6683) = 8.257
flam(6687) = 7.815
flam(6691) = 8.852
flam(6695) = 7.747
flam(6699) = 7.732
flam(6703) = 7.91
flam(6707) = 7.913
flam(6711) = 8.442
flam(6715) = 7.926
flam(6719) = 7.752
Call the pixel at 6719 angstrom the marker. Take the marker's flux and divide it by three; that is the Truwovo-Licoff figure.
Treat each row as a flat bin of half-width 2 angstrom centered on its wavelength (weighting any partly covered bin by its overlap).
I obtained 2.58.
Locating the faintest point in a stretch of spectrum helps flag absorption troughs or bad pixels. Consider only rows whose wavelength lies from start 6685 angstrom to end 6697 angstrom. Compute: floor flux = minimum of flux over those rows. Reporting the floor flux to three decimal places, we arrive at 7.747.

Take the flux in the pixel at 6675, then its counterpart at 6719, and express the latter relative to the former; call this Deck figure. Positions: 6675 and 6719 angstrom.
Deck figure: 0.99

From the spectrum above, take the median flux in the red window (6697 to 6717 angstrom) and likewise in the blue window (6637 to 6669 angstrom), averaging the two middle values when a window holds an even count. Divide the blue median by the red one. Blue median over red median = 1.01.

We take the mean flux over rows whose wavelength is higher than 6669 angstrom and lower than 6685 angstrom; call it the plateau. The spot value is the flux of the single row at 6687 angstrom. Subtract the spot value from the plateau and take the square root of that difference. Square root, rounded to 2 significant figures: 0.48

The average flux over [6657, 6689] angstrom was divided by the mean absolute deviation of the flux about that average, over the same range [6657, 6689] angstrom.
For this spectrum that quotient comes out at 39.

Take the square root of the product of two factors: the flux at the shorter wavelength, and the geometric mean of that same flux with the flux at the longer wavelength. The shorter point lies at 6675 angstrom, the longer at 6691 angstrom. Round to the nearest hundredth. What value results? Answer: 8.07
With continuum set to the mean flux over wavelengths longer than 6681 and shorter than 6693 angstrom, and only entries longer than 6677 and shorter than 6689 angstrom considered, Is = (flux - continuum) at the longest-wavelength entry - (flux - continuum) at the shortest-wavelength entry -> 0.0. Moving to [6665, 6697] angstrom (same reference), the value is -0.4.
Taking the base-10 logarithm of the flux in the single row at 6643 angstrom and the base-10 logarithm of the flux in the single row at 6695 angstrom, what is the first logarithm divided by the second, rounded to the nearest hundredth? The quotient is 1.03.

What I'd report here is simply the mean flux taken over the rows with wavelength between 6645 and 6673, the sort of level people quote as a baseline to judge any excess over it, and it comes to 7.96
